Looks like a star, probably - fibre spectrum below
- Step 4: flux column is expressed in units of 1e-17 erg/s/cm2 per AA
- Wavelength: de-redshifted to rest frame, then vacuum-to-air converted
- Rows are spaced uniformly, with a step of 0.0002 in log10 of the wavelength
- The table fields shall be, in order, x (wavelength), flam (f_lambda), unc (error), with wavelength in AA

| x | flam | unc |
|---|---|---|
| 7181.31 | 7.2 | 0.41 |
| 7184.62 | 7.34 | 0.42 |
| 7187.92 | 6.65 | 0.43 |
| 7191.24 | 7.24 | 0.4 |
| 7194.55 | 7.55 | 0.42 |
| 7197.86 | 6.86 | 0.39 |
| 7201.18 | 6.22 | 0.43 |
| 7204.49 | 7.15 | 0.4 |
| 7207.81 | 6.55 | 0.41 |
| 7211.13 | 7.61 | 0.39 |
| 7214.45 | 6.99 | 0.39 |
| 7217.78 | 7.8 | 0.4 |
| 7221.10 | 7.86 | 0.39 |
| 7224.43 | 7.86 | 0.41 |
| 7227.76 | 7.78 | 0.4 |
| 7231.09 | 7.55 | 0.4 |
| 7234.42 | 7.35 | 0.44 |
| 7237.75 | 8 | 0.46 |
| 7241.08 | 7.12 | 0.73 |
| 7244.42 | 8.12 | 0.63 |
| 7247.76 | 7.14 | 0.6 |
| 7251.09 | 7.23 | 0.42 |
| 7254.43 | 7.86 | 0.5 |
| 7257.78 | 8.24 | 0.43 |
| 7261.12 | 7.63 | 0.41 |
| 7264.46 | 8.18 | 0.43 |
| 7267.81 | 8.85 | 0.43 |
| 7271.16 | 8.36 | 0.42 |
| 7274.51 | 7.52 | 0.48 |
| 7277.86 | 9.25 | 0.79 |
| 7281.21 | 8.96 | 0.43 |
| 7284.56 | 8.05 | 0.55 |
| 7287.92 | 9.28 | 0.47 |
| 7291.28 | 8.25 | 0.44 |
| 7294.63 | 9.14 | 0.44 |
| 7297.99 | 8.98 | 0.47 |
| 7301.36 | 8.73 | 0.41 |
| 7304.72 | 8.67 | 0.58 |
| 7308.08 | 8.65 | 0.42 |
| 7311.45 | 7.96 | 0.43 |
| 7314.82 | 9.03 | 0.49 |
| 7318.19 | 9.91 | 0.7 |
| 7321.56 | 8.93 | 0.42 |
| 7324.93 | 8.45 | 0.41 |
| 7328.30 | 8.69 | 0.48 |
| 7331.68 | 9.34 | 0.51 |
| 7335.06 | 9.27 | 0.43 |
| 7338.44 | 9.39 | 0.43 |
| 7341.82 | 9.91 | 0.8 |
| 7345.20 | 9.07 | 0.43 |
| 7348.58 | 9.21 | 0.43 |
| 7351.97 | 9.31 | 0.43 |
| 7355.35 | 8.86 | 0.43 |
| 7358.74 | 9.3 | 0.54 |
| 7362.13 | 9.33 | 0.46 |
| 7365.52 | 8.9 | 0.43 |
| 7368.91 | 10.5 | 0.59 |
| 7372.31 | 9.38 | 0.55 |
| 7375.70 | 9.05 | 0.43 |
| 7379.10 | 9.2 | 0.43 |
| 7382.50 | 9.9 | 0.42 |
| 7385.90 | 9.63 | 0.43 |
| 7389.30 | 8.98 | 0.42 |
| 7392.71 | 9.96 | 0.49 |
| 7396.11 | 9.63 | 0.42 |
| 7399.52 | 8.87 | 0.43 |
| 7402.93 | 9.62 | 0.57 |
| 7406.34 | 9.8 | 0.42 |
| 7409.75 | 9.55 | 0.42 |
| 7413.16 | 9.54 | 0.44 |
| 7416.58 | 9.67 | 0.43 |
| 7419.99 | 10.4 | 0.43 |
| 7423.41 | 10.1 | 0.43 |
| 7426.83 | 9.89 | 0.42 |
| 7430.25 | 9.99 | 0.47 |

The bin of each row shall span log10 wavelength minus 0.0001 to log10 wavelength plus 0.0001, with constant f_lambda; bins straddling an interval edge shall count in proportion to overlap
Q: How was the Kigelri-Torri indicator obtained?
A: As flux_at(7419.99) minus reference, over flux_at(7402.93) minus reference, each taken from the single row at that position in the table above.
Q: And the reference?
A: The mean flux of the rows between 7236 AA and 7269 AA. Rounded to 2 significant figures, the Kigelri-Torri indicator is 1.4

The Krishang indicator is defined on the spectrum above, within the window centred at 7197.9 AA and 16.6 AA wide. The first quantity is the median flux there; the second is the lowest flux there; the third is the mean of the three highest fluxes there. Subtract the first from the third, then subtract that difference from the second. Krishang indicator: 6.1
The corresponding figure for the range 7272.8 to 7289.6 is 7.3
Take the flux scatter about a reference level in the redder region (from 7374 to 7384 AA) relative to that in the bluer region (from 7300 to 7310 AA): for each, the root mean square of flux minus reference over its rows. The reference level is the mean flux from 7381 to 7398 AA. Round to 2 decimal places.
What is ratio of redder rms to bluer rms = 0.47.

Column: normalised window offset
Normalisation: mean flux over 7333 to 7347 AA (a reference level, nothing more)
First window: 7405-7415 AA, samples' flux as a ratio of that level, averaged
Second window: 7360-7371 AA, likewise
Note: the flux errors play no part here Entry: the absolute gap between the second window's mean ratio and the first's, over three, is 0.002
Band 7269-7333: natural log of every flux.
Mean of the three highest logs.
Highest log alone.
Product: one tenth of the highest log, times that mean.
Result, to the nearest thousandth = 0.516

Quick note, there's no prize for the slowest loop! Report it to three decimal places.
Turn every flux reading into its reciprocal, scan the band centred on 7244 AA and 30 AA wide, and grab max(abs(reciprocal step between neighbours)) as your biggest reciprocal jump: 0.017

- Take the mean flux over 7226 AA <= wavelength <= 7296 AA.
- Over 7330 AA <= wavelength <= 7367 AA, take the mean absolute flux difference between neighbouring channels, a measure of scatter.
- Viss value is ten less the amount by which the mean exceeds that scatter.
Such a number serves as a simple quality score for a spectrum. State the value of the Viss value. 2.2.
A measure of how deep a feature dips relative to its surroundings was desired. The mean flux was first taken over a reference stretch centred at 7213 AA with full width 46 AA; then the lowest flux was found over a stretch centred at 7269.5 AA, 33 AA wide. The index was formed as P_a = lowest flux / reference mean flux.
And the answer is 1.028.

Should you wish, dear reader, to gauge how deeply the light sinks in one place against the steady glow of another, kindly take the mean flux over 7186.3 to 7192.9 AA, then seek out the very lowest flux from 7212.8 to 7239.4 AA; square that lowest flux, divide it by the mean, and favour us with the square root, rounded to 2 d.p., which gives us 2.65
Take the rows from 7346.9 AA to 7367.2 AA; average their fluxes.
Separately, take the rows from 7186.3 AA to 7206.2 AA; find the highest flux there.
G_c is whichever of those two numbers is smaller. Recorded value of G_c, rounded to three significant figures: 7.55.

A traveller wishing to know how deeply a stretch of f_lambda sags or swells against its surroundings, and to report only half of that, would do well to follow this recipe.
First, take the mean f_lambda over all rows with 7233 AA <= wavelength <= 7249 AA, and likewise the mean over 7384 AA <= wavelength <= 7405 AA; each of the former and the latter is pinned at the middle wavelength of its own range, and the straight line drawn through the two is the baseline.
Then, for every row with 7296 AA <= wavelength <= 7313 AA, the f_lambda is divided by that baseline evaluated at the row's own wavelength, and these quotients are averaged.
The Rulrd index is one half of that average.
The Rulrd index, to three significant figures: 0.516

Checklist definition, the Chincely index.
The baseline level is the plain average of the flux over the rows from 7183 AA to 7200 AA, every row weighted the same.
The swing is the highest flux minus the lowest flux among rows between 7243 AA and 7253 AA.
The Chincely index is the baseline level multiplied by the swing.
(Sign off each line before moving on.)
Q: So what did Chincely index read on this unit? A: 7.0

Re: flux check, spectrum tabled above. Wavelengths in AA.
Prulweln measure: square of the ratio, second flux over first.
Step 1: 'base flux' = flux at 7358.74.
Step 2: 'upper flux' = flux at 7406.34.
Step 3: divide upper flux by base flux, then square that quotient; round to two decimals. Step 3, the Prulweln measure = 1.11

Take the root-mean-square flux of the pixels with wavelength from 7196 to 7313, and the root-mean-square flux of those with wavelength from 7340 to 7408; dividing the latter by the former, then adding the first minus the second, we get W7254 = -0.3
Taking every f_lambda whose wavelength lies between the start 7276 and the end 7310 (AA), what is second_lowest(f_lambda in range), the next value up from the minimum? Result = 8.25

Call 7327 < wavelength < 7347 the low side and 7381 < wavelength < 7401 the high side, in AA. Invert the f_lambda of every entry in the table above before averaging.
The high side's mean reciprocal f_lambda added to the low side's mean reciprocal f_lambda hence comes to 0.213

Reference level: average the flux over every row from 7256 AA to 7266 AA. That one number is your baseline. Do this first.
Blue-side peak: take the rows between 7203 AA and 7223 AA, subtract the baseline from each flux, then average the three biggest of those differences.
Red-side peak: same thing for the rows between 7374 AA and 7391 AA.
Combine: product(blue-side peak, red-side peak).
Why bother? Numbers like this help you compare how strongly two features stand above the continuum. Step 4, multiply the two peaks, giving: -0.4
